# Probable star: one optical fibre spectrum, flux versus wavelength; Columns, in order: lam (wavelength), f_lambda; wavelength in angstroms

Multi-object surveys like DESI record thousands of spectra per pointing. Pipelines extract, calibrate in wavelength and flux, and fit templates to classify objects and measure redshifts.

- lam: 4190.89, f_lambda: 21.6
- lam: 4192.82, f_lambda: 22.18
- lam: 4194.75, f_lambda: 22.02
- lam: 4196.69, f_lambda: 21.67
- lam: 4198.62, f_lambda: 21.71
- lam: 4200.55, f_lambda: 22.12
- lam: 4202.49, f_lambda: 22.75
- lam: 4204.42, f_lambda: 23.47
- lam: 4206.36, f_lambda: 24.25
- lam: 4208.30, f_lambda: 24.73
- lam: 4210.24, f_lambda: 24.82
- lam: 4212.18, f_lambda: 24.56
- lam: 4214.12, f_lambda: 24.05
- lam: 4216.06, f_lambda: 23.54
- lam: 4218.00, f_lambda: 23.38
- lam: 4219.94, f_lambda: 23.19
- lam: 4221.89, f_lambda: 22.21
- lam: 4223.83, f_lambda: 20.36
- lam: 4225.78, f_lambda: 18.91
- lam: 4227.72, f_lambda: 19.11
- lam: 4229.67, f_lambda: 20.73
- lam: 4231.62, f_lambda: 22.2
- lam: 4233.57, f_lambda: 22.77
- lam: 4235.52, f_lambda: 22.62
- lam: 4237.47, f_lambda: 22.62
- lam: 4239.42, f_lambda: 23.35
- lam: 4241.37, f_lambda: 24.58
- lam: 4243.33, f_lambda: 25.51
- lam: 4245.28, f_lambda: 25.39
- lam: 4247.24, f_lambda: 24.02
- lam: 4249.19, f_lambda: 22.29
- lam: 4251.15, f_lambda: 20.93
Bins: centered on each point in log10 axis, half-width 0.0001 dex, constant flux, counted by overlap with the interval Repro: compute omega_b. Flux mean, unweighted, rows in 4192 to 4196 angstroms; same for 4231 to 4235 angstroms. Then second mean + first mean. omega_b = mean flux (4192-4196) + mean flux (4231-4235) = 44.6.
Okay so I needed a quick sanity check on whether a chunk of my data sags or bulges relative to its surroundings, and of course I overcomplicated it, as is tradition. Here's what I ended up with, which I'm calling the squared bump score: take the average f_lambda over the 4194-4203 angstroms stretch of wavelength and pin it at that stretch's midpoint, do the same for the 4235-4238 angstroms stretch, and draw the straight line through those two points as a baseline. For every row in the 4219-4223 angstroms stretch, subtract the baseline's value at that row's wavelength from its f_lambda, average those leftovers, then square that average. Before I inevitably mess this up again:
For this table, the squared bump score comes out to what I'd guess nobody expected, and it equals 0.1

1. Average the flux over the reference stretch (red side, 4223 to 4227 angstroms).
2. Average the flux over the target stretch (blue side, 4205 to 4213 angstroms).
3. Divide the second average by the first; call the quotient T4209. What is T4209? 1.25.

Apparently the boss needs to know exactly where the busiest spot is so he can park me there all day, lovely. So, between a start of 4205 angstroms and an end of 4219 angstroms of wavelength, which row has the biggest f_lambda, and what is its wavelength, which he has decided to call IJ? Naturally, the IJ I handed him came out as 4210.24 angstroms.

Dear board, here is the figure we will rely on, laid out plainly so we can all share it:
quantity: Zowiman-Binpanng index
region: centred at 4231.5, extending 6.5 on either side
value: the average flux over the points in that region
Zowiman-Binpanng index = 21.3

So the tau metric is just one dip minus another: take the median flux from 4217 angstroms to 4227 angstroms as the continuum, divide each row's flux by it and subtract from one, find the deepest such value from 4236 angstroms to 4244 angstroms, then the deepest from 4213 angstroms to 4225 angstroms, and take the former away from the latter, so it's 0.10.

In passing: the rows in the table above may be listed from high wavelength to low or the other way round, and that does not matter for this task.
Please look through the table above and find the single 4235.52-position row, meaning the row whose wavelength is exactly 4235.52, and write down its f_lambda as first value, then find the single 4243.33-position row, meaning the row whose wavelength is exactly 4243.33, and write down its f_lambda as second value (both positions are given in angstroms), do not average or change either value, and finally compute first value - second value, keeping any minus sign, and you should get -3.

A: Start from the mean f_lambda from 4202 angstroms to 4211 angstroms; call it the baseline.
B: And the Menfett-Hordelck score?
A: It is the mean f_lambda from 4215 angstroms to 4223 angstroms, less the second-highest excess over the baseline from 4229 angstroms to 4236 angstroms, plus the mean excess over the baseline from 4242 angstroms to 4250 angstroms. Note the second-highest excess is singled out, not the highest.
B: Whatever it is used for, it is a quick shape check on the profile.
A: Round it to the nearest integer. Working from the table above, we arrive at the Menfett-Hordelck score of 25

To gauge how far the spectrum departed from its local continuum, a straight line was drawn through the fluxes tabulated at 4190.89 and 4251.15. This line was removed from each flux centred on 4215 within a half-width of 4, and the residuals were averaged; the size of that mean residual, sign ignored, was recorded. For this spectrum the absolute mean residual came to 2.6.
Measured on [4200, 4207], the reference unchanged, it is 1.7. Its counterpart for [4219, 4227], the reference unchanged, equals 0.1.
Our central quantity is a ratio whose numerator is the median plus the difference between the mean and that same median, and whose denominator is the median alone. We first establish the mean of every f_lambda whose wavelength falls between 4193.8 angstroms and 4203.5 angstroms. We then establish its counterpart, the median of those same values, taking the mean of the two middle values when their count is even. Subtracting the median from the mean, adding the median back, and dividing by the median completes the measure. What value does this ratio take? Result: 1.002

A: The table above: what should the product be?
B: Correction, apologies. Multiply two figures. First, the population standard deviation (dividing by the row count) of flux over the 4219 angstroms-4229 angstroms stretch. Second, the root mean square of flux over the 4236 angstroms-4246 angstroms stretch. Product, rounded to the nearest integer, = 41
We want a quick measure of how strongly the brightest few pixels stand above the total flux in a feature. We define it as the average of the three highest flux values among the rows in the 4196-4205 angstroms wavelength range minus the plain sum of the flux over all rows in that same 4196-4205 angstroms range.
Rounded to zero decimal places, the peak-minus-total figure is -89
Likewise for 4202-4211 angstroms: -95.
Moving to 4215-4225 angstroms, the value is -89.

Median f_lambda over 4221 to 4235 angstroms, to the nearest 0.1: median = 20.7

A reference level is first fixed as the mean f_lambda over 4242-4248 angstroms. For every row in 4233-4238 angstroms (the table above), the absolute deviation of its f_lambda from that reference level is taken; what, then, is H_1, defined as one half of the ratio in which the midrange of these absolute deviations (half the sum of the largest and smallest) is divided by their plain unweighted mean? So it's 0.49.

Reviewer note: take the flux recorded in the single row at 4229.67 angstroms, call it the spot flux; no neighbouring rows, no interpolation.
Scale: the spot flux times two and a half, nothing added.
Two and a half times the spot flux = 51.8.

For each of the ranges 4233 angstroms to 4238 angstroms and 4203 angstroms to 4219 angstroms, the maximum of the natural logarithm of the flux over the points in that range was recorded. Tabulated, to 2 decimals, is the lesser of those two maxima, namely 3.13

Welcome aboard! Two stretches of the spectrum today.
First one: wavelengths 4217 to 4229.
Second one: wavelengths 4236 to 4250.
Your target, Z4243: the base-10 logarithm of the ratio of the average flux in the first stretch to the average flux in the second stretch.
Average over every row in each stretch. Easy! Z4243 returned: -0.053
